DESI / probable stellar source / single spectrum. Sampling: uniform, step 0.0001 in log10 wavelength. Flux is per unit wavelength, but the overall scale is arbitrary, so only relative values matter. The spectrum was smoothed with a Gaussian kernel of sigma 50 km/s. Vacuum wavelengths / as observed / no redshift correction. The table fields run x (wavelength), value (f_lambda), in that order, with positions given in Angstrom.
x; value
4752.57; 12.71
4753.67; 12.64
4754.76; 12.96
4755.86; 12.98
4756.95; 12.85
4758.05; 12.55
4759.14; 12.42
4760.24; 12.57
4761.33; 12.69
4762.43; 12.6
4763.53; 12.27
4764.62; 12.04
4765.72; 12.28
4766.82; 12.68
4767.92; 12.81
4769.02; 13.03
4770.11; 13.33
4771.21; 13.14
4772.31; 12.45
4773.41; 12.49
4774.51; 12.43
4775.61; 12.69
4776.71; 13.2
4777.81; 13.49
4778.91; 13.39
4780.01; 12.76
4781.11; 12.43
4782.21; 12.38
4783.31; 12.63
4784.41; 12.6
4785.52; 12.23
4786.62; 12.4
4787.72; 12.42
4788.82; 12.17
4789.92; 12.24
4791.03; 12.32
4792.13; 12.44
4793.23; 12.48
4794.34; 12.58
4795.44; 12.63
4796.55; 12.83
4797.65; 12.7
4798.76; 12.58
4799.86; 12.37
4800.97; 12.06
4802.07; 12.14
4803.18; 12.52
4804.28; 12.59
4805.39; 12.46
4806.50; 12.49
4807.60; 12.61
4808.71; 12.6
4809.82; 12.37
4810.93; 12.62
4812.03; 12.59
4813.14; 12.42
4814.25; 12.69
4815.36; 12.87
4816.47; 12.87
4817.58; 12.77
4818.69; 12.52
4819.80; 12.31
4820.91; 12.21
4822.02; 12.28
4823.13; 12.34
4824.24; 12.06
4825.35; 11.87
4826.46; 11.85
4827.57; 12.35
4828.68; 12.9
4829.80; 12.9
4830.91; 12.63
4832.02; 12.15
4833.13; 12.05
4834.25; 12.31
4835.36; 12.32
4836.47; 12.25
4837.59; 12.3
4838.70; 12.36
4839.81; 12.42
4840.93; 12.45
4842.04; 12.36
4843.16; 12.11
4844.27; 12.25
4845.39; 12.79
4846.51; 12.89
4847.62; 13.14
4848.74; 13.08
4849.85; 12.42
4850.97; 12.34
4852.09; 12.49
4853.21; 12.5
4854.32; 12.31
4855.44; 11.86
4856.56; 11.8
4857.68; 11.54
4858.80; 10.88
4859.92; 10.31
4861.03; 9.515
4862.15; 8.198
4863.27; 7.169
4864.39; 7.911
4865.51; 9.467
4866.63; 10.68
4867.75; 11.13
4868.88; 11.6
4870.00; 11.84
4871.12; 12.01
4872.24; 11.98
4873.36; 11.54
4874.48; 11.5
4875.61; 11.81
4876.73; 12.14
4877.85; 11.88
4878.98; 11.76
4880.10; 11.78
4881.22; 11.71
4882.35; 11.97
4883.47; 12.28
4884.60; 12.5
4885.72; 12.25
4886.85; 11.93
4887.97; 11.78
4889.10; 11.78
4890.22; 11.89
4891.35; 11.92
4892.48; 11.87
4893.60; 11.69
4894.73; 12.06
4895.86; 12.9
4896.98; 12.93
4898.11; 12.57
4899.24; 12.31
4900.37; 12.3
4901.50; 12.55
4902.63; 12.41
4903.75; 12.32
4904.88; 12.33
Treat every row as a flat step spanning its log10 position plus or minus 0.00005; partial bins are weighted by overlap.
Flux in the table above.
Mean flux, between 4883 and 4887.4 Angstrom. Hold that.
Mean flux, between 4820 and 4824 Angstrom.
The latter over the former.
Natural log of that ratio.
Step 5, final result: 0.003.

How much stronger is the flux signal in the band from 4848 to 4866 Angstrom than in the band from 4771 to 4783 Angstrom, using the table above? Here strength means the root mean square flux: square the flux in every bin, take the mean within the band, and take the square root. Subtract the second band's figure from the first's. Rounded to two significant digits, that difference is -1.8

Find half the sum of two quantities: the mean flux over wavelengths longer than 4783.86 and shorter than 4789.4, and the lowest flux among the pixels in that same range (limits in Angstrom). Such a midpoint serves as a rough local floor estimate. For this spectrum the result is 12.3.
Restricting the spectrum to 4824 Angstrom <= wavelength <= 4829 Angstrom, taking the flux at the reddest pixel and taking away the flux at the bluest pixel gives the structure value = 0.8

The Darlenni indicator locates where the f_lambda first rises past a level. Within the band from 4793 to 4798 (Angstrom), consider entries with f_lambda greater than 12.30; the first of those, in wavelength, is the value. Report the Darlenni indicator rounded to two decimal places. 4793.23 Angstrom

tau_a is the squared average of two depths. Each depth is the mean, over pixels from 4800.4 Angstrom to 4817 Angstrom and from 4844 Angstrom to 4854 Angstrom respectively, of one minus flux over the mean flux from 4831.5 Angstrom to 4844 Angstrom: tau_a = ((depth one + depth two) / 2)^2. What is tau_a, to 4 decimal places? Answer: 0.0006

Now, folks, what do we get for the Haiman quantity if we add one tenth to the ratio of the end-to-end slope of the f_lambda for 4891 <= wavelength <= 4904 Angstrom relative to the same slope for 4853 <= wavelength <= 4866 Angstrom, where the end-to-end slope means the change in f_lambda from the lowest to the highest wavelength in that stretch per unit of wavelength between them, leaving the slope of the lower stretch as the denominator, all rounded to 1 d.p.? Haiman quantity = 0.0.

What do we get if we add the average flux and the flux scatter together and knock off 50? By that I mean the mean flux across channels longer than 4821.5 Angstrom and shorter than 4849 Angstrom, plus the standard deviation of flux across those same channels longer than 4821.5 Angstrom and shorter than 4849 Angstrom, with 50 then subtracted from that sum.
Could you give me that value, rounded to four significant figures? -37.24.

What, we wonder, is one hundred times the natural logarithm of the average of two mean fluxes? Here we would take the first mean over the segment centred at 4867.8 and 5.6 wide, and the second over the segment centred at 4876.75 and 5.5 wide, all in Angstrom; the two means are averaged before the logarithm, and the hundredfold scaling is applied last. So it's 243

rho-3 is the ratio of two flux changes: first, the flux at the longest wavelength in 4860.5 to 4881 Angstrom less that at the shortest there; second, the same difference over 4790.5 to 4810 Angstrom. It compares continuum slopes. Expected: 45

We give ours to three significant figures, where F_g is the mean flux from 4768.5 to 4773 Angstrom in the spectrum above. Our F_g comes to 13.0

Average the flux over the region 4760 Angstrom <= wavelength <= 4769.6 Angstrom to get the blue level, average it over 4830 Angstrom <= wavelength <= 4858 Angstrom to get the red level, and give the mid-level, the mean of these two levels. 12.5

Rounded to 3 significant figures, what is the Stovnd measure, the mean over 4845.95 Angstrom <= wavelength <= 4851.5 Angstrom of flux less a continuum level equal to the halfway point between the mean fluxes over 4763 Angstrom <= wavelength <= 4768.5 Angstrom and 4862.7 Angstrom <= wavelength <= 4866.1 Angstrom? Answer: 2.47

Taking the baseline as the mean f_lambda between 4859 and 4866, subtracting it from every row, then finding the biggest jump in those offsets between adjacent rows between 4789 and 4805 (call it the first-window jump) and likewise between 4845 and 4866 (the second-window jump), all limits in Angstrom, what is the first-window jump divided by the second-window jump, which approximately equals 0.24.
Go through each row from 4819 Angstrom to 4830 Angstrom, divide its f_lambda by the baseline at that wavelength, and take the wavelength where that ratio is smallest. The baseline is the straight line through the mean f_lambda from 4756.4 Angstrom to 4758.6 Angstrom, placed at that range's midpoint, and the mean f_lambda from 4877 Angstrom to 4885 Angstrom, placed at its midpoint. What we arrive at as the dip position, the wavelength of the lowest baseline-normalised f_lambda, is 4826.46 Angstrom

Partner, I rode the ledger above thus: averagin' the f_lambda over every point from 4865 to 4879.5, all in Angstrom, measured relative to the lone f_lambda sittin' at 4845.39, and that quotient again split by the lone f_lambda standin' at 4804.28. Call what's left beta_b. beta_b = 0.0713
